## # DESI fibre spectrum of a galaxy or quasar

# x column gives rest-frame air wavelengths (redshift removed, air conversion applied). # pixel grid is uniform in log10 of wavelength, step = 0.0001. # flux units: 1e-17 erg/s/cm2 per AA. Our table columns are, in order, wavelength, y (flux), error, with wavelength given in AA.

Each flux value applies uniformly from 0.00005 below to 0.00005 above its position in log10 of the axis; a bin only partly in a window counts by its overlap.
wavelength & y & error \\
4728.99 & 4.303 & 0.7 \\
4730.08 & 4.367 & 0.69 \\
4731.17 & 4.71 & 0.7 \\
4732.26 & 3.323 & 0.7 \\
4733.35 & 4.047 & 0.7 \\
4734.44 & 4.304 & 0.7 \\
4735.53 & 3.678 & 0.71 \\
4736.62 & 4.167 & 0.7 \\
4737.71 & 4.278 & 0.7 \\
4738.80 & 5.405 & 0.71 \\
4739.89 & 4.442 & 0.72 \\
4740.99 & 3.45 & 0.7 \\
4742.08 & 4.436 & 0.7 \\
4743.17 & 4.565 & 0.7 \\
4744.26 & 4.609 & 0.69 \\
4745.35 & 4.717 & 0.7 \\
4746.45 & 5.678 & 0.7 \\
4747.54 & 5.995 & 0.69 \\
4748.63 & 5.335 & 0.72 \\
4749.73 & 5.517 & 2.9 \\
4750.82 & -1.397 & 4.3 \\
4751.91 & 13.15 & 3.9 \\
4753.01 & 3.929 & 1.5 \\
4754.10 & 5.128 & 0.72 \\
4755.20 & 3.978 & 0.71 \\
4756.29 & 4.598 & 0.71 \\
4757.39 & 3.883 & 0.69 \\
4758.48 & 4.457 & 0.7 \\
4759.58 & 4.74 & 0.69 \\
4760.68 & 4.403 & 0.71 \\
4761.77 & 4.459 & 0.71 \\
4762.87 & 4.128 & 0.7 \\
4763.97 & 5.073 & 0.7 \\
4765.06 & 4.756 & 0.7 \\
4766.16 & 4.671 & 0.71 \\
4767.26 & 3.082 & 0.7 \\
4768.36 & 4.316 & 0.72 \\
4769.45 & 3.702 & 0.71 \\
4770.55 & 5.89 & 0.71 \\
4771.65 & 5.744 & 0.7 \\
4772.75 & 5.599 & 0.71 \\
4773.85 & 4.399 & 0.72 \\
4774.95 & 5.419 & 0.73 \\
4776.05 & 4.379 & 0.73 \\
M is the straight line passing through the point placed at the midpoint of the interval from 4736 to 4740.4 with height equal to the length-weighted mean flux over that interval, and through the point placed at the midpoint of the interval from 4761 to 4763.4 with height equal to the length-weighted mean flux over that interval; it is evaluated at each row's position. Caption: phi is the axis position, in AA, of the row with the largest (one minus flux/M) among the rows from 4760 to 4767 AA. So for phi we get 4762.87 AA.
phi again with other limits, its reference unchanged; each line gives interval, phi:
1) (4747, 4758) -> 4750.82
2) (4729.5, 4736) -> 4732.26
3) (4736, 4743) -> 4740.99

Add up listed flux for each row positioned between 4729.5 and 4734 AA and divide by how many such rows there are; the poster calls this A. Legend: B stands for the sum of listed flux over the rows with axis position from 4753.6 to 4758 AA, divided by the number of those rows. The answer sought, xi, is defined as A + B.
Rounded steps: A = 4.11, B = 4.4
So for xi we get 8.5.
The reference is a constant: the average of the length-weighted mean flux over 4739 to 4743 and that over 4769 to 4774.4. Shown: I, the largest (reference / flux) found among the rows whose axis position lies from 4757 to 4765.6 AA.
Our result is 1.2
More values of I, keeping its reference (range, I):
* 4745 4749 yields 1.0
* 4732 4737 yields 1.4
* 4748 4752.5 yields 0.9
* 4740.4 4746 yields 1.4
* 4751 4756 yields 1.2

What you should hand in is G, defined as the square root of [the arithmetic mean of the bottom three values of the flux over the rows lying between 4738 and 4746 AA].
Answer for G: 2.03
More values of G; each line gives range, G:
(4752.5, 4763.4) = 1.98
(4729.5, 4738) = 1.92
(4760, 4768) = 1.97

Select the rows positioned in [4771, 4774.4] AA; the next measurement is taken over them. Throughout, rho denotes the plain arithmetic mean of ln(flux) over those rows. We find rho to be 1.65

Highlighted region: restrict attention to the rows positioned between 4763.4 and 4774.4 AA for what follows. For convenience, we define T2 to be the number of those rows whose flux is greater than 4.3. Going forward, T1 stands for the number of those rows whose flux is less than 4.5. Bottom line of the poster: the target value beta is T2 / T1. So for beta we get 2.0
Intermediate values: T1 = 4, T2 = 8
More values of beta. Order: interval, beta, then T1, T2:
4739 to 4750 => 3.0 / 3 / 9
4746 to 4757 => 2.3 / 3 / 7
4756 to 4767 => 1.6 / 5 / 8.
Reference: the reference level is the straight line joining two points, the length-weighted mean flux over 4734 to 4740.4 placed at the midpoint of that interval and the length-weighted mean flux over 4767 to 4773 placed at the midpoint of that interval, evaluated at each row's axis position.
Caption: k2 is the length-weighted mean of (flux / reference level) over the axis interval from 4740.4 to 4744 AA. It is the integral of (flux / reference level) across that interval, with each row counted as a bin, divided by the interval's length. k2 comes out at 0.94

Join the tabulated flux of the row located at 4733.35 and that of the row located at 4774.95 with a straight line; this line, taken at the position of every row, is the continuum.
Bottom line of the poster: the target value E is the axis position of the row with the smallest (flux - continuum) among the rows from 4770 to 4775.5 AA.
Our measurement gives 4773.85 AA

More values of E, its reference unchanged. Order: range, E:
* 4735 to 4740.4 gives 4735.53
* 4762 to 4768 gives 4767.26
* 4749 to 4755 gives 4750.82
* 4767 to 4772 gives 4767.26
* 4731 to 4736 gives 4732.26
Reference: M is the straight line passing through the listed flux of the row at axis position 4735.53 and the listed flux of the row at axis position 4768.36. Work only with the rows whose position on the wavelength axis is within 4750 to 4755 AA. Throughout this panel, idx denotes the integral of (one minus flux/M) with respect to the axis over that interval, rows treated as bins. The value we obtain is -1.4 AA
